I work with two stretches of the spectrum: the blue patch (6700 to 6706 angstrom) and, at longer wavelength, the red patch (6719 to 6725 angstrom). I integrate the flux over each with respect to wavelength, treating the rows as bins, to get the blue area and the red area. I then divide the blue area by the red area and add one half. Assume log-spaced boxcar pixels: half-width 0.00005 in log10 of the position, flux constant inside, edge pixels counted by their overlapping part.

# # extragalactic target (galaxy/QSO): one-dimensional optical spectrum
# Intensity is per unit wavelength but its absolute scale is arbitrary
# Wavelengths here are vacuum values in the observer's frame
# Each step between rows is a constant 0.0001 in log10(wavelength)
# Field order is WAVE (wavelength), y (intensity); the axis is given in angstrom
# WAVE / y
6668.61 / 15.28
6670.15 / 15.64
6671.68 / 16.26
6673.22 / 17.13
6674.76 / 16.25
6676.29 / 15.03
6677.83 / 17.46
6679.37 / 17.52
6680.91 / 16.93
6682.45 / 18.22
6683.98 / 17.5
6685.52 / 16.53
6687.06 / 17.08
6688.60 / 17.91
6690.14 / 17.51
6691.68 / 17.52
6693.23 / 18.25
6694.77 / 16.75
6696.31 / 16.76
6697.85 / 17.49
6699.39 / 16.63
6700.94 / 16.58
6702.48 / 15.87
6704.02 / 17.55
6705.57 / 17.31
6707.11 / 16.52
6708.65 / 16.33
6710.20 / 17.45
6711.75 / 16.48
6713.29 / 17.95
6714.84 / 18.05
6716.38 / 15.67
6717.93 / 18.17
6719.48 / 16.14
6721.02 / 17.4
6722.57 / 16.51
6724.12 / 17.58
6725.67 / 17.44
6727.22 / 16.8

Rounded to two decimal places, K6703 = 1.49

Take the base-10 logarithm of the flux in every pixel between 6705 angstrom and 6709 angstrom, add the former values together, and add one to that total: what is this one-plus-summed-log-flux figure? 4.67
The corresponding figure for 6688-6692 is 4.74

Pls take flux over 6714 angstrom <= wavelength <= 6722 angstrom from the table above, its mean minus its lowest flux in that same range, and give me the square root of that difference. 1.19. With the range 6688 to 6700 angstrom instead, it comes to 0.85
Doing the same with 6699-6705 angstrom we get 0.89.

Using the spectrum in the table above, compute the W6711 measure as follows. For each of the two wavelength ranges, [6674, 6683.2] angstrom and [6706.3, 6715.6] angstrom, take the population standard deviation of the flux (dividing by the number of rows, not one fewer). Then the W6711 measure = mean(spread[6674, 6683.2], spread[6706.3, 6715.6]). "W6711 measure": 0.87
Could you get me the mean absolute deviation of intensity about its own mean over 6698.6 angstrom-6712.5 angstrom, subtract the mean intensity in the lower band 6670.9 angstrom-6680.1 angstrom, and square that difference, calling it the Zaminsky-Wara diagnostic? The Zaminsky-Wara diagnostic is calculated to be 261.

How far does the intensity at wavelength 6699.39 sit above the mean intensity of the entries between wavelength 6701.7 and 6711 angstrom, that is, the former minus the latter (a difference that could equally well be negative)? -0.2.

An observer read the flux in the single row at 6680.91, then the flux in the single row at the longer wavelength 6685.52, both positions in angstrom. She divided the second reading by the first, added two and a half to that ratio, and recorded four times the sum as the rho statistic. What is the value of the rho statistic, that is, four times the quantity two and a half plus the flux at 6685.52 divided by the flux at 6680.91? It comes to 13.9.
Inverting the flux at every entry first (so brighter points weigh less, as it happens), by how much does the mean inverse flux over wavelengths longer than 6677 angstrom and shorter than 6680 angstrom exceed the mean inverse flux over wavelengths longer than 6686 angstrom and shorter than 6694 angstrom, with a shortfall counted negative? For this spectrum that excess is 0.0005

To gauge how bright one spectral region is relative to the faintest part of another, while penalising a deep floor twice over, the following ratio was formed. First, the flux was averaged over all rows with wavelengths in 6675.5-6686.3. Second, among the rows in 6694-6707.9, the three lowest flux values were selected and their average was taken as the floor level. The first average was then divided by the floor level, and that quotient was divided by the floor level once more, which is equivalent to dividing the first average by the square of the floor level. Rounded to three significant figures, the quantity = 0.0639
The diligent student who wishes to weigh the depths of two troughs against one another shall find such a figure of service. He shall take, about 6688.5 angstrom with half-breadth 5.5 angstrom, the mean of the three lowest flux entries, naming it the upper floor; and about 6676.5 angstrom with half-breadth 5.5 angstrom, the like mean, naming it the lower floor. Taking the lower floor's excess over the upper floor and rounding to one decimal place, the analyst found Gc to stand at -1.2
